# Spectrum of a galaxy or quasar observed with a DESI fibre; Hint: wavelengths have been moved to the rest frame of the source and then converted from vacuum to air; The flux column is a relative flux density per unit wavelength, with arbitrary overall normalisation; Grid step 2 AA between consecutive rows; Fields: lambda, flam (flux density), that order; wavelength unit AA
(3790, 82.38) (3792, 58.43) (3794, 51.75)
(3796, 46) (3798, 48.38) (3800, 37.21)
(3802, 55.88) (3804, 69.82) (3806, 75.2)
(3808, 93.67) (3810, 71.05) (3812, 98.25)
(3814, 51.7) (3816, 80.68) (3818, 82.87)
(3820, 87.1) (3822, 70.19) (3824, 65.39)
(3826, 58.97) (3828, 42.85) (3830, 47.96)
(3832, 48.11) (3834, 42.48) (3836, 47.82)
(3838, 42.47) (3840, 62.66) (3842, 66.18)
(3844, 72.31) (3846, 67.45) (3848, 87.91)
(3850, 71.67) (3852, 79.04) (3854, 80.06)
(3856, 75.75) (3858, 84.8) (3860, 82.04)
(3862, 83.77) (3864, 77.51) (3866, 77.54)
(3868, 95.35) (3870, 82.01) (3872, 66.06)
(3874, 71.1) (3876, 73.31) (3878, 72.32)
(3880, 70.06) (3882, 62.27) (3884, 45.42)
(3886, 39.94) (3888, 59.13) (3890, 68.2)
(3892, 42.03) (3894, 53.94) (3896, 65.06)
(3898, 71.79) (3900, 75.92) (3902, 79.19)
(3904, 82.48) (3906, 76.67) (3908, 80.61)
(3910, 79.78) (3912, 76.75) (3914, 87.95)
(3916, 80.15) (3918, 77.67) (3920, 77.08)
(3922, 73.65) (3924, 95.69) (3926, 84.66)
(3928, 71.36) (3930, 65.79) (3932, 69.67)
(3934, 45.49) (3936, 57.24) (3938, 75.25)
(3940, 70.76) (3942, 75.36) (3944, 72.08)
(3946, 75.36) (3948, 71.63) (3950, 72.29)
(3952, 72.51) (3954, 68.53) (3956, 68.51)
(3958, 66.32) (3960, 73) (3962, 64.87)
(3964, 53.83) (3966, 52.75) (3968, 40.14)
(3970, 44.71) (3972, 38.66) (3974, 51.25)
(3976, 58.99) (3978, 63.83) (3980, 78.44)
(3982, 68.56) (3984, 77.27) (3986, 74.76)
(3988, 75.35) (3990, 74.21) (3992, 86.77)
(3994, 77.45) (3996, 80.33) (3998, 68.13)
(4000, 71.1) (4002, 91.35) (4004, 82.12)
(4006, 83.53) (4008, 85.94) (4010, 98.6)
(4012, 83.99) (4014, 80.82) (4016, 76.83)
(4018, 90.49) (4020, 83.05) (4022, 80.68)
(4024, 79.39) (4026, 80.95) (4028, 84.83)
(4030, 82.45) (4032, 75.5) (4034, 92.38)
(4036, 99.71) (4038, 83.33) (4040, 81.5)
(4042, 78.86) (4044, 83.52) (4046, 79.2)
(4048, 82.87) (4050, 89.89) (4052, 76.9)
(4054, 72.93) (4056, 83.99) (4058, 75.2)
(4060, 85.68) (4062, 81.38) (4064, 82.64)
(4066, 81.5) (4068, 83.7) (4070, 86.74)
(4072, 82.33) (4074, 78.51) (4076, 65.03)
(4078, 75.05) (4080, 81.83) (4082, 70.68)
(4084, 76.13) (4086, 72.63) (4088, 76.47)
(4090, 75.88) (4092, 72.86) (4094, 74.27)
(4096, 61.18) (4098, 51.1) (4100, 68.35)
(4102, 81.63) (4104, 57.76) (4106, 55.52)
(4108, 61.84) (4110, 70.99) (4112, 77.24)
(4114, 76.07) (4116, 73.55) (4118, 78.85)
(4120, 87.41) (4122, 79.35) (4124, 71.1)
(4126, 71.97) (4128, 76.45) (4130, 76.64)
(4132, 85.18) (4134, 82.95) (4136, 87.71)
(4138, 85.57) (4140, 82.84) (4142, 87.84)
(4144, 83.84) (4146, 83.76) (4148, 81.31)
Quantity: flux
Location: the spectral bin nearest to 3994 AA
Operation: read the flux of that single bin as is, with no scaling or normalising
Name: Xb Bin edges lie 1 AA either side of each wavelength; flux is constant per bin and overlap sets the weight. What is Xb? 77.45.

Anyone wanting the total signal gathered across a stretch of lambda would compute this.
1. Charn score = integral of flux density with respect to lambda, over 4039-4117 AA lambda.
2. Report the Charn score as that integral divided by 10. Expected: 589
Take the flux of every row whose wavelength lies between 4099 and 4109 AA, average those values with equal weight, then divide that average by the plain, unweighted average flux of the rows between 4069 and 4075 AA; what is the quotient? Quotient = 0.79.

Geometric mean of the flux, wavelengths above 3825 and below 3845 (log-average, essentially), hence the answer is 52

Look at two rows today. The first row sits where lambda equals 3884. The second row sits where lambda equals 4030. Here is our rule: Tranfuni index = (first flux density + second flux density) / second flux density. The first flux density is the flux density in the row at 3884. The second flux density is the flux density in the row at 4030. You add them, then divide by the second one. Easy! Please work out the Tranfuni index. 1.55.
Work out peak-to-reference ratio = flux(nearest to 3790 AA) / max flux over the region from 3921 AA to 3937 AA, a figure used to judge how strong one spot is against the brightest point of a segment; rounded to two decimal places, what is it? 0.86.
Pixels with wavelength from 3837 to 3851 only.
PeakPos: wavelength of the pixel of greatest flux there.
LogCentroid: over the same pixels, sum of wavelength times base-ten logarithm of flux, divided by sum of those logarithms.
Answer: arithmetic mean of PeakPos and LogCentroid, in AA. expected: 3846.1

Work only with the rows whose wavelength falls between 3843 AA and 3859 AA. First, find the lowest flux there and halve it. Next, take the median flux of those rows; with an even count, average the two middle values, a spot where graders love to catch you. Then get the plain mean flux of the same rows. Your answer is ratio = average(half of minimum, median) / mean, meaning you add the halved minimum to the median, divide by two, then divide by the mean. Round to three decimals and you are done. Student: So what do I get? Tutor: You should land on 0.718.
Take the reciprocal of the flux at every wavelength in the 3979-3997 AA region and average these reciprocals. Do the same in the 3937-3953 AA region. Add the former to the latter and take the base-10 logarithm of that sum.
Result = -1.57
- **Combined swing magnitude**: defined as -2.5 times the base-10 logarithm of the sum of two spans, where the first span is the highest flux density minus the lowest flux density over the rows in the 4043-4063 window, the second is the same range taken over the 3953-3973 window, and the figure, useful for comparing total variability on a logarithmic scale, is -4.28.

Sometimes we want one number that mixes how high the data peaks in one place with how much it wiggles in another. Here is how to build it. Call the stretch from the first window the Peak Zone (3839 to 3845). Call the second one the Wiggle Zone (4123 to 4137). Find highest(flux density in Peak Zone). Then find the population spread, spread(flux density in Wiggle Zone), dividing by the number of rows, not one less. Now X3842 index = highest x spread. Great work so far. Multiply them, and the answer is 435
